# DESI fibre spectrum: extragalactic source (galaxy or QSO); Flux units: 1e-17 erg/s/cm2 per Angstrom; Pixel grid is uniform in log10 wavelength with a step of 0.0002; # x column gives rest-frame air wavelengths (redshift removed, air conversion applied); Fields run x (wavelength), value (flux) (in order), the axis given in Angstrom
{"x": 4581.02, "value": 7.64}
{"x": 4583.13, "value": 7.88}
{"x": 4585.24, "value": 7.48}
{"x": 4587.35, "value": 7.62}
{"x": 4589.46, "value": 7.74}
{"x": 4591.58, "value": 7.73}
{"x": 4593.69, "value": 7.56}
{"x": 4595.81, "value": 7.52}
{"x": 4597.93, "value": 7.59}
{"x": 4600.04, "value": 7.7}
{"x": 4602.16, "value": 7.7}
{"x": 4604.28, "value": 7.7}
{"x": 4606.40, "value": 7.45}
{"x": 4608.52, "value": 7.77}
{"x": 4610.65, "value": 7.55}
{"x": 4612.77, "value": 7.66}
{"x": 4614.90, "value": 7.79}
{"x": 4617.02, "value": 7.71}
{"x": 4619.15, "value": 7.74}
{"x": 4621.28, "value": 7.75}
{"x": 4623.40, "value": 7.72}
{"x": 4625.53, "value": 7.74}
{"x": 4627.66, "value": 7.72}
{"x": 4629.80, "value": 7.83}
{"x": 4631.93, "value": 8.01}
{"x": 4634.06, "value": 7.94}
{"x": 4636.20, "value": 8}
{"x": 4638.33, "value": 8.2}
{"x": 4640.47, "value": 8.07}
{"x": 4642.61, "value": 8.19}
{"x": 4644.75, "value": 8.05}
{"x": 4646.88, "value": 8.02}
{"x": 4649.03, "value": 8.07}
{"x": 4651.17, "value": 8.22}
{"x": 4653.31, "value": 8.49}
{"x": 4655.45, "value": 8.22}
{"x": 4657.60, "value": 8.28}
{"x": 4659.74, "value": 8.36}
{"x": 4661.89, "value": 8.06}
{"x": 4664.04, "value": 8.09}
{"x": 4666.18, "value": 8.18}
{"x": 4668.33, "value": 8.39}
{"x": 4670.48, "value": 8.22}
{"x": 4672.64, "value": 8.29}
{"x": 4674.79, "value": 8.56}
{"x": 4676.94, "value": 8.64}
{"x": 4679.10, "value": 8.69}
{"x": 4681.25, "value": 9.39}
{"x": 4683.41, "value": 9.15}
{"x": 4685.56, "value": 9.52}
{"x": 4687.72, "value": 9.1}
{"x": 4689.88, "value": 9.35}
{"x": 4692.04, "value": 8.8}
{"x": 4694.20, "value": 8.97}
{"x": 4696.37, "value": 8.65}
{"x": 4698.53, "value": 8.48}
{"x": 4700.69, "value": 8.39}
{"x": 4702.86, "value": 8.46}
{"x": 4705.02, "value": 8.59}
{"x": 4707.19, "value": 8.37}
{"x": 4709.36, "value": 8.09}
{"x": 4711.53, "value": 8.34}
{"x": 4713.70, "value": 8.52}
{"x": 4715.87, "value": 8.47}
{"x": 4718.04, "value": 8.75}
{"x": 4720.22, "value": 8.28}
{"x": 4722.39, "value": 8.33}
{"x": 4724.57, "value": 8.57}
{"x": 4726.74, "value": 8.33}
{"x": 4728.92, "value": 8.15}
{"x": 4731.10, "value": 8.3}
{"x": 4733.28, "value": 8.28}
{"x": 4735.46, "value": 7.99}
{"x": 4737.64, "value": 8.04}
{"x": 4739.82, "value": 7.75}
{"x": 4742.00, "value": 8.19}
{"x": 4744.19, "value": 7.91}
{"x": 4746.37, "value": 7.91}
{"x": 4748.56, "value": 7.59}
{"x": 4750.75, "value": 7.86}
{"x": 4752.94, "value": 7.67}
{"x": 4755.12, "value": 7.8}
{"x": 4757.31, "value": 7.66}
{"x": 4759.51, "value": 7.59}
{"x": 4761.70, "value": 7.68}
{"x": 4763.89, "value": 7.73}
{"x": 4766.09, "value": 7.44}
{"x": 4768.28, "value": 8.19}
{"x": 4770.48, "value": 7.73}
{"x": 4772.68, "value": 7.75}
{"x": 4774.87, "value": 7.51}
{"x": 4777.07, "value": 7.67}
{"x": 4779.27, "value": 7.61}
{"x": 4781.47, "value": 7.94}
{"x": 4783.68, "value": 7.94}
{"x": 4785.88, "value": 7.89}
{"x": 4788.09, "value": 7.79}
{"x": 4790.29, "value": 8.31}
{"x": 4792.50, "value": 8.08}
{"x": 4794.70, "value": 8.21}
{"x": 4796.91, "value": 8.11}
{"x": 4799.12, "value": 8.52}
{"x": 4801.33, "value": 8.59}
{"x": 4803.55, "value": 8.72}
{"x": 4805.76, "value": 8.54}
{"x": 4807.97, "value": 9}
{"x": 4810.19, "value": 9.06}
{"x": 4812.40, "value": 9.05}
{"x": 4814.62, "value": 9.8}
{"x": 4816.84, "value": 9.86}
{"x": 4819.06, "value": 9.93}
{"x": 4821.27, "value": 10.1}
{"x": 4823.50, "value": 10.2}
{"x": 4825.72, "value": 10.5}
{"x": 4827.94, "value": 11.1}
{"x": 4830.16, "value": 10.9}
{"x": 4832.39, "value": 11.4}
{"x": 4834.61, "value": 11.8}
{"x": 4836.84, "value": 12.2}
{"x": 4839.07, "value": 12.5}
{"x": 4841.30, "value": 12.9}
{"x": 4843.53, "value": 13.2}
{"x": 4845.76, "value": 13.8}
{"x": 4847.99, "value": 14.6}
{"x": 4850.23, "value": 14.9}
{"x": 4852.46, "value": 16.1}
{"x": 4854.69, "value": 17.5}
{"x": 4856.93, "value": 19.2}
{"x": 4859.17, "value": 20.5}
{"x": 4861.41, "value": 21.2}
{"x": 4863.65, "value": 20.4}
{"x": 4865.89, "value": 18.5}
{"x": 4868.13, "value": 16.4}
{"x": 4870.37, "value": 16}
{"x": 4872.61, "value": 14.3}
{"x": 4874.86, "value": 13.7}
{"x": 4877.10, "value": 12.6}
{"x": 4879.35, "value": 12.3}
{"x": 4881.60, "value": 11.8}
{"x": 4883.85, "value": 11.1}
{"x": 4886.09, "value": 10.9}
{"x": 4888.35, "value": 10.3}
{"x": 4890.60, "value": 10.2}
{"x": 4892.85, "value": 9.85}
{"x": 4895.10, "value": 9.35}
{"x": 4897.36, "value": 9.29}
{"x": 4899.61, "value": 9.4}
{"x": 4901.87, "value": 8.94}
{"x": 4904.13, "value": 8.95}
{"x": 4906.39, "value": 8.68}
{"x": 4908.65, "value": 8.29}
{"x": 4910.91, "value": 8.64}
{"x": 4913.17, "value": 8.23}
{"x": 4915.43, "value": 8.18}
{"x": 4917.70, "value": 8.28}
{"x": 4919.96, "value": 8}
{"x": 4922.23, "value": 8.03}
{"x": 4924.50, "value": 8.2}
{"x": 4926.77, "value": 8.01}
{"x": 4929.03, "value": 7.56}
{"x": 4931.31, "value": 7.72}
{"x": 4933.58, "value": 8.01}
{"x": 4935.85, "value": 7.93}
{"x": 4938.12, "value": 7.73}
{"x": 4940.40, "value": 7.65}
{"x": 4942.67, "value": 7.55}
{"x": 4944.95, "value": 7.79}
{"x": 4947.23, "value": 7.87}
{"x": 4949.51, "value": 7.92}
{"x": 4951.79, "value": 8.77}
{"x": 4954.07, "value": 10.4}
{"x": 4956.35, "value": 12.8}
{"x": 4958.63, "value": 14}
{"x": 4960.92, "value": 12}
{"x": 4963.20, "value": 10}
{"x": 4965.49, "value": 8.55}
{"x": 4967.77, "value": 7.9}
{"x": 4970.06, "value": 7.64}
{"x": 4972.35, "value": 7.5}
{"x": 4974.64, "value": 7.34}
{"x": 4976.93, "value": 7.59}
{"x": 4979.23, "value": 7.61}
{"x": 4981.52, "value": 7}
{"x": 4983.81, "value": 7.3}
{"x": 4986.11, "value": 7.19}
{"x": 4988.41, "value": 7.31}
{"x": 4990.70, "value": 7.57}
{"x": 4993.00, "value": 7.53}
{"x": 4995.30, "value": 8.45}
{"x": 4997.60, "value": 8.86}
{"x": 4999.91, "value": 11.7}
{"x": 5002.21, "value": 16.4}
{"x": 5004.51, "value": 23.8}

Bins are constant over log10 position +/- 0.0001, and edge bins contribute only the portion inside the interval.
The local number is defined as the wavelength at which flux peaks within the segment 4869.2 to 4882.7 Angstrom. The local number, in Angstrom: 4870.37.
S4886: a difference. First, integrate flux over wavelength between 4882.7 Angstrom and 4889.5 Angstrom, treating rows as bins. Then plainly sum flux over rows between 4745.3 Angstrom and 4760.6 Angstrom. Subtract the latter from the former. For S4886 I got 19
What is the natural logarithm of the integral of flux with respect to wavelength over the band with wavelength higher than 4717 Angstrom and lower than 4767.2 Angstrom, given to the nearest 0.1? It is 6.0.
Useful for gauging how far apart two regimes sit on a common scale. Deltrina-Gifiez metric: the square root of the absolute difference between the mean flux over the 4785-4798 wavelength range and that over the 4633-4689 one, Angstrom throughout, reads 0.58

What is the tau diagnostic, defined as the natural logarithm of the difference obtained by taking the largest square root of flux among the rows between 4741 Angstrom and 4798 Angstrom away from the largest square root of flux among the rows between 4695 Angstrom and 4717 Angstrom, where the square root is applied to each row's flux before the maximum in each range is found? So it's -2.84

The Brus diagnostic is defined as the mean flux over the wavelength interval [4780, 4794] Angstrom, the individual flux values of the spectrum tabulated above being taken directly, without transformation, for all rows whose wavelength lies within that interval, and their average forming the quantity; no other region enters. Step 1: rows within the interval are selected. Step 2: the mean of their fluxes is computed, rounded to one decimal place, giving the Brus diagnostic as 8.0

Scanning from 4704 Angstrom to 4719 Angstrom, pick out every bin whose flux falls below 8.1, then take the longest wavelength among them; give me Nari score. 4709.36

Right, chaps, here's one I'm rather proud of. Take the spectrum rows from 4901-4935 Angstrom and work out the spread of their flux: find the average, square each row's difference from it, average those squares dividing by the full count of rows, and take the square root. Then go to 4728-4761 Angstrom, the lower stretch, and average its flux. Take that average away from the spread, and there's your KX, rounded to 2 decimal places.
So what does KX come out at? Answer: -7.52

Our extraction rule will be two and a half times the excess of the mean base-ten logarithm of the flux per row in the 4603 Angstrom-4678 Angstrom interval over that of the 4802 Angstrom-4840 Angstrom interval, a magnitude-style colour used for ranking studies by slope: -0.26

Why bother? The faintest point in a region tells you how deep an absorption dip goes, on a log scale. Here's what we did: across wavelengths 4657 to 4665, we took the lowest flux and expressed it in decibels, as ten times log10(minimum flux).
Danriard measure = 9.1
